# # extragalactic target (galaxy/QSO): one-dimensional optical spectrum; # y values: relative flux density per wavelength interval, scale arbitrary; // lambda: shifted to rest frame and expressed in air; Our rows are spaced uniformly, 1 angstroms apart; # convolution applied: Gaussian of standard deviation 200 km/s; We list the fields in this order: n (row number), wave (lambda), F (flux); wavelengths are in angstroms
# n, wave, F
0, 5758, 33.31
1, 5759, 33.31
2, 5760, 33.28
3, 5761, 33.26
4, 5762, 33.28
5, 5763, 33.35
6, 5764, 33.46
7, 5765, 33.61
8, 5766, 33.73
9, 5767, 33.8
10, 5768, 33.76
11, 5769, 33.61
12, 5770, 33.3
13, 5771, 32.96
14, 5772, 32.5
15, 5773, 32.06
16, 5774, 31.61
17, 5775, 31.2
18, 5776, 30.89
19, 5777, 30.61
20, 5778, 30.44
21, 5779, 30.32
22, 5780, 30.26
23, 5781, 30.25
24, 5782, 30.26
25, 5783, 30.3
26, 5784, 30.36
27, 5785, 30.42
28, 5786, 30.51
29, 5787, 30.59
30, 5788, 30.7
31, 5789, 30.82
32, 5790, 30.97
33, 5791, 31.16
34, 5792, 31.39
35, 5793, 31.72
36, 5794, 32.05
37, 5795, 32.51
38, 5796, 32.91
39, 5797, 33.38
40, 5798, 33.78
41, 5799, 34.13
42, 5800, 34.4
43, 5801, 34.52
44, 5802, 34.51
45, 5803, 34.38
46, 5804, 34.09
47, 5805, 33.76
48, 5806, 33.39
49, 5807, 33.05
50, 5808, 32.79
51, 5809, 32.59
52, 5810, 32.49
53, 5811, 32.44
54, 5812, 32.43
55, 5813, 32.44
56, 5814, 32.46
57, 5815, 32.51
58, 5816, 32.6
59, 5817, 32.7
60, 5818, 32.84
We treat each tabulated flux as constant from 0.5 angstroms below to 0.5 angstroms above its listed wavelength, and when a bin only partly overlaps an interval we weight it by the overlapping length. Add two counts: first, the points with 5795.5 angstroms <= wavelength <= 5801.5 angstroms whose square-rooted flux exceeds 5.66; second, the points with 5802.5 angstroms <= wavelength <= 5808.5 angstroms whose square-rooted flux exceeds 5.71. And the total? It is 12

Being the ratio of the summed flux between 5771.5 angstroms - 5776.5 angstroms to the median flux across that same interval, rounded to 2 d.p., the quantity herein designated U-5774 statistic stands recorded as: 5.01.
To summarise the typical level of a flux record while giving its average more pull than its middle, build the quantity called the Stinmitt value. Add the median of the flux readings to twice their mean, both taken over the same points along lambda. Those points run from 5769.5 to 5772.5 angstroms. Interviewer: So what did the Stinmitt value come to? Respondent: 99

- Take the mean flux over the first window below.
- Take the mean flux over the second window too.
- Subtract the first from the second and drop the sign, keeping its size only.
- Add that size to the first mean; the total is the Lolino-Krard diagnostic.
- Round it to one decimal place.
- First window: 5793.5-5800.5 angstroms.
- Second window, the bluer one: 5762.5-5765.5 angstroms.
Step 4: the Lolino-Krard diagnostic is 33.5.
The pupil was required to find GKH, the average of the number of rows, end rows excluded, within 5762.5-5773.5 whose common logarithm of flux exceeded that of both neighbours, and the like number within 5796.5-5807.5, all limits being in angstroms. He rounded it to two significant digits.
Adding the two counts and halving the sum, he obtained 1.0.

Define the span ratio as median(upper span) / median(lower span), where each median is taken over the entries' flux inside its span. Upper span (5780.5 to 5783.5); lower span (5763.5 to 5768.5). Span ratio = 0.90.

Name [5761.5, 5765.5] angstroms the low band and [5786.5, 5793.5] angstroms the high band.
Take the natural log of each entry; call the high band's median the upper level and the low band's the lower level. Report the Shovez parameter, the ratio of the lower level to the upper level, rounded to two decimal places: 1.02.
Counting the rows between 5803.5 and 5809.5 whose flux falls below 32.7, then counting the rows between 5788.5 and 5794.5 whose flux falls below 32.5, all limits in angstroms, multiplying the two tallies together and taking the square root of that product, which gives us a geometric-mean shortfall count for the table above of 2.4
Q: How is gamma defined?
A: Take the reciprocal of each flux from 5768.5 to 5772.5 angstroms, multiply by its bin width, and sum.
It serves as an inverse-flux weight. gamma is 0.121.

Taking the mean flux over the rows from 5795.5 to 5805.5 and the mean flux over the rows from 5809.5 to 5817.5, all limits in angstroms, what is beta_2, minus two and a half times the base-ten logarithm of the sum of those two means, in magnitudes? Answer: -4.56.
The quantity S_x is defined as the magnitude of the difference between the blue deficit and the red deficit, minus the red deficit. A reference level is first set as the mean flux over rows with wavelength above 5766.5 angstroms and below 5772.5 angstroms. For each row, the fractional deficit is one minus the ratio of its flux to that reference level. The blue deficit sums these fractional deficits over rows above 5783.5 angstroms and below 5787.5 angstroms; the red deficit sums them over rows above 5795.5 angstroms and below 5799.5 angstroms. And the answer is 0.4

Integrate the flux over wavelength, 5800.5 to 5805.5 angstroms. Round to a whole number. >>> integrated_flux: 171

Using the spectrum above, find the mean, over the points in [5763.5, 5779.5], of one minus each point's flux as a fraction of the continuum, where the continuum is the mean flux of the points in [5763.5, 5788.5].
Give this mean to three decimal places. -0.022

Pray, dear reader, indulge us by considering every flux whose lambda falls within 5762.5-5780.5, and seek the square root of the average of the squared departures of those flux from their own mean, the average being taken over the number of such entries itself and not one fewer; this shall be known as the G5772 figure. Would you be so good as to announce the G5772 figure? 1.3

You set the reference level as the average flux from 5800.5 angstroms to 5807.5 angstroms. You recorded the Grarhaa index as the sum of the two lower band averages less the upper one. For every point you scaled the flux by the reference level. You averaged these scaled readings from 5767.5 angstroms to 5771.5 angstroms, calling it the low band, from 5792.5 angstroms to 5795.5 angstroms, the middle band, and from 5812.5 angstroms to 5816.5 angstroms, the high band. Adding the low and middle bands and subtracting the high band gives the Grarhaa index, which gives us 0.97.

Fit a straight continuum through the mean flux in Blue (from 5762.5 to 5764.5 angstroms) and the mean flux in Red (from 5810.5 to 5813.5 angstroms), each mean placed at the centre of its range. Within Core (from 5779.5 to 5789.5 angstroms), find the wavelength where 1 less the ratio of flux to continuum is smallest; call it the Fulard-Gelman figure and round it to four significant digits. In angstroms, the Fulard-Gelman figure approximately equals 5789 angstroms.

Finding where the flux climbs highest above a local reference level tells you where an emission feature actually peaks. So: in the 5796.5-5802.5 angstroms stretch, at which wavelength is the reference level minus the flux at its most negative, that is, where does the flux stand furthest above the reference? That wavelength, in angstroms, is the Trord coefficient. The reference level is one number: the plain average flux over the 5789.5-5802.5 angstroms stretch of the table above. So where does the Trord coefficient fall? 5801 angstroms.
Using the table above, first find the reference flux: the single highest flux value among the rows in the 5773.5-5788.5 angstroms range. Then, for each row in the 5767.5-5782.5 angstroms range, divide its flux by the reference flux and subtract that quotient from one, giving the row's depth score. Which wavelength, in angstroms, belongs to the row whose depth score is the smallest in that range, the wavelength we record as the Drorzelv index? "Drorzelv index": 5768 angstroms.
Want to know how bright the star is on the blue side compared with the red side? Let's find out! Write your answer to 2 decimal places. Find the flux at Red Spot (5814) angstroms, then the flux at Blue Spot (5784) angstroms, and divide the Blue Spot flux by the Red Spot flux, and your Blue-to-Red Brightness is 0.94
